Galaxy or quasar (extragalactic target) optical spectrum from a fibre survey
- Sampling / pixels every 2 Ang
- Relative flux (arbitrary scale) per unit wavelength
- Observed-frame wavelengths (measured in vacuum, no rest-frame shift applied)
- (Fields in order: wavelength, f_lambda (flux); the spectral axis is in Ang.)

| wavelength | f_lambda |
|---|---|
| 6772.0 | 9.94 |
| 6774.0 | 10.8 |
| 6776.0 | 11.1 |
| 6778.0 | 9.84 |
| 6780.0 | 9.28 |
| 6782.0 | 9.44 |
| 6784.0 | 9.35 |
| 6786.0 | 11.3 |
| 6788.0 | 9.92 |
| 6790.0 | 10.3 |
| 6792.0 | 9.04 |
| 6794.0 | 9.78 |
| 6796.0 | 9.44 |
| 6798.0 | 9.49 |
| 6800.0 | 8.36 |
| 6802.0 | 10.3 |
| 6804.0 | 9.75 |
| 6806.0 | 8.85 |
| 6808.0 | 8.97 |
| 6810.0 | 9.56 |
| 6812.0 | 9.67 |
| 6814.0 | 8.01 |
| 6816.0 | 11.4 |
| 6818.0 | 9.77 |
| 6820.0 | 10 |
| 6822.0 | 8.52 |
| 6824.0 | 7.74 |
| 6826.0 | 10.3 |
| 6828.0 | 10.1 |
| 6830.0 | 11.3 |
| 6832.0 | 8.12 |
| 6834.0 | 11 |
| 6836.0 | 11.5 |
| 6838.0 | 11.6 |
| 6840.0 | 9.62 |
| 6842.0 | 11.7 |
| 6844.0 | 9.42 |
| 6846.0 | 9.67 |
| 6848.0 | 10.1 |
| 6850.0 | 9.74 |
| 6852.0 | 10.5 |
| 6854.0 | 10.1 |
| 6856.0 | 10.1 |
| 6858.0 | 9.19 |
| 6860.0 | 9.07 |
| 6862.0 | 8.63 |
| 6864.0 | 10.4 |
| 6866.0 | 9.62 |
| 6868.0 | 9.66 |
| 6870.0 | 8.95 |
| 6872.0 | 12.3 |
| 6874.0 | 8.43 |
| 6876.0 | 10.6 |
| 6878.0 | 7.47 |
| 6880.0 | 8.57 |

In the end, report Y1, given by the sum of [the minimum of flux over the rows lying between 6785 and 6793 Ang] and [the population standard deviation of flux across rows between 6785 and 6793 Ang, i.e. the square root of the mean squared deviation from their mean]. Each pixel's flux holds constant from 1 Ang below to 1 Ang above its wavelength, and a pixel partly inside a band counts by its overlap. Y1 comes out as 9.9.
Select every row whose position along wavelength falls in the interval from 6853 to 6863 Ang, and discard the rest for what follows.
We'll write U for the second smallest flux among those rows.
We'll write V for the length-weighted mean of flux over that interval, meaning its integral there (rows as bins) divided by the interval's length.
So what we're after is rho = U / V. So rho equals 0.96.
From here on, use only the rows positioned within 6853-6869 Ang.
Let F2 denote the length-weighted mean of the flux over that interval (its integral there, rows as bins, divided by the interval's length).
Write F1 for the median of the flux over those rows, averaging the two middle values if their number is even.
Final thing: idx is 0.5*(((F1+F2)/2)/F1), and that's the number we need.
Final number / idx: 0.499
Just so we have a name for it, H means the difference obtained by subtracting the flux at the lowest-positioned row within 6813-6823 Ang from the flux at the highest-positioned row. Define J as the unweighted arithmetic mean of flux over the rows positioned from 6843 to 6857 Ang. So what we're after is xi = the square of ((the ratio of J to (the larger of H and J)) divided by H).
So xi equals 3.84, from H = 0.51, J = 9.9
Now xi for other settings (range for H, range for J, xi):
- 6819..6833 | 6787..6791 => 0.28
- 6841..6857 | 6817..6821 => 0.39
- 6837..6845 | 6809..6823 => 0.21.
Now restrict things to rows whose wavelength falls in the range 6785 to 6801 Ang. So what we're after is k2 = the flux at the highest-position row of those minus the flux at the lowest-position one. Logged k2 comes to -2.9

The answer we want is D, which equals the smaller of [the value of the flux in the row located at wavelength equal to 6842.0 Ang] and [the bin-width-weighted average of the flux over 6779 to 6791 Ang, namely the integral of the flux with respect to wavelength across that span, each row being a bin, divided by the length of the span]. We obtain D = 9.9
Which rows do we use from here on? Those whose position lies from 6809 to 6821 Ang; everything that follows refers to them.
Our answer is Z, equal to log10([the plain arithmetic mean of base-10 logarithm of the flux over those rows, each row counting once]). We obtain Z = -0.006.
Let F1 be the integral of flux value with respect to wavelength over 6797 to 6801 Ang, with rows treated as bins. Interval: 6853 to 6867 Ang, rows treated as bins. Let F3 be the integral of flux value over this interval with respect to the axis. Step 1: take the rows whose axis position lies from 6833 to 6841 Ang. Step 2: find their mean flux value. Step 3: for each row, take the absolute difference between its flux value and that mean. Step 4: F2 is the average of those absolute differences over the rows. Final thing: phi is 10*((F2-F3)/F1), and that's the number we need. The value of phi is -37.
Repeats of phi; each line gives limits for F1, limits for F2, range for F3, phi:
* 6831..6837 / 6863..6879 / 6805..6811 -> -9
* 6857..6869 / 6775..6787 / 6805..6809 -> -3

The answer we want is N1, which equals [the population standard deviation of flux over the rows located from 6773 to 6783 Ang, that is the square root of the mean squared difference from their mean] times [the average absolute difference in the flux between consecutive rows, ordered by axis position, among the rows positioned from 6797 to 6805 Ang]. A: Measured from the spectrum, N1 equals 0.88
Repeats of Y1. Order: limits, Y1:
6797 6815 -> 8.7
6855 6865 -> 9.3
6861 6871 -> 9.2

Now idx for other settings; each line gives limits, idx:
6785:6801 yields 0.502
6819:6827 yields 0.497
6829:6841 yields 0.486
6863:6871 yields 0.500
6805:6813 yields 0.500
